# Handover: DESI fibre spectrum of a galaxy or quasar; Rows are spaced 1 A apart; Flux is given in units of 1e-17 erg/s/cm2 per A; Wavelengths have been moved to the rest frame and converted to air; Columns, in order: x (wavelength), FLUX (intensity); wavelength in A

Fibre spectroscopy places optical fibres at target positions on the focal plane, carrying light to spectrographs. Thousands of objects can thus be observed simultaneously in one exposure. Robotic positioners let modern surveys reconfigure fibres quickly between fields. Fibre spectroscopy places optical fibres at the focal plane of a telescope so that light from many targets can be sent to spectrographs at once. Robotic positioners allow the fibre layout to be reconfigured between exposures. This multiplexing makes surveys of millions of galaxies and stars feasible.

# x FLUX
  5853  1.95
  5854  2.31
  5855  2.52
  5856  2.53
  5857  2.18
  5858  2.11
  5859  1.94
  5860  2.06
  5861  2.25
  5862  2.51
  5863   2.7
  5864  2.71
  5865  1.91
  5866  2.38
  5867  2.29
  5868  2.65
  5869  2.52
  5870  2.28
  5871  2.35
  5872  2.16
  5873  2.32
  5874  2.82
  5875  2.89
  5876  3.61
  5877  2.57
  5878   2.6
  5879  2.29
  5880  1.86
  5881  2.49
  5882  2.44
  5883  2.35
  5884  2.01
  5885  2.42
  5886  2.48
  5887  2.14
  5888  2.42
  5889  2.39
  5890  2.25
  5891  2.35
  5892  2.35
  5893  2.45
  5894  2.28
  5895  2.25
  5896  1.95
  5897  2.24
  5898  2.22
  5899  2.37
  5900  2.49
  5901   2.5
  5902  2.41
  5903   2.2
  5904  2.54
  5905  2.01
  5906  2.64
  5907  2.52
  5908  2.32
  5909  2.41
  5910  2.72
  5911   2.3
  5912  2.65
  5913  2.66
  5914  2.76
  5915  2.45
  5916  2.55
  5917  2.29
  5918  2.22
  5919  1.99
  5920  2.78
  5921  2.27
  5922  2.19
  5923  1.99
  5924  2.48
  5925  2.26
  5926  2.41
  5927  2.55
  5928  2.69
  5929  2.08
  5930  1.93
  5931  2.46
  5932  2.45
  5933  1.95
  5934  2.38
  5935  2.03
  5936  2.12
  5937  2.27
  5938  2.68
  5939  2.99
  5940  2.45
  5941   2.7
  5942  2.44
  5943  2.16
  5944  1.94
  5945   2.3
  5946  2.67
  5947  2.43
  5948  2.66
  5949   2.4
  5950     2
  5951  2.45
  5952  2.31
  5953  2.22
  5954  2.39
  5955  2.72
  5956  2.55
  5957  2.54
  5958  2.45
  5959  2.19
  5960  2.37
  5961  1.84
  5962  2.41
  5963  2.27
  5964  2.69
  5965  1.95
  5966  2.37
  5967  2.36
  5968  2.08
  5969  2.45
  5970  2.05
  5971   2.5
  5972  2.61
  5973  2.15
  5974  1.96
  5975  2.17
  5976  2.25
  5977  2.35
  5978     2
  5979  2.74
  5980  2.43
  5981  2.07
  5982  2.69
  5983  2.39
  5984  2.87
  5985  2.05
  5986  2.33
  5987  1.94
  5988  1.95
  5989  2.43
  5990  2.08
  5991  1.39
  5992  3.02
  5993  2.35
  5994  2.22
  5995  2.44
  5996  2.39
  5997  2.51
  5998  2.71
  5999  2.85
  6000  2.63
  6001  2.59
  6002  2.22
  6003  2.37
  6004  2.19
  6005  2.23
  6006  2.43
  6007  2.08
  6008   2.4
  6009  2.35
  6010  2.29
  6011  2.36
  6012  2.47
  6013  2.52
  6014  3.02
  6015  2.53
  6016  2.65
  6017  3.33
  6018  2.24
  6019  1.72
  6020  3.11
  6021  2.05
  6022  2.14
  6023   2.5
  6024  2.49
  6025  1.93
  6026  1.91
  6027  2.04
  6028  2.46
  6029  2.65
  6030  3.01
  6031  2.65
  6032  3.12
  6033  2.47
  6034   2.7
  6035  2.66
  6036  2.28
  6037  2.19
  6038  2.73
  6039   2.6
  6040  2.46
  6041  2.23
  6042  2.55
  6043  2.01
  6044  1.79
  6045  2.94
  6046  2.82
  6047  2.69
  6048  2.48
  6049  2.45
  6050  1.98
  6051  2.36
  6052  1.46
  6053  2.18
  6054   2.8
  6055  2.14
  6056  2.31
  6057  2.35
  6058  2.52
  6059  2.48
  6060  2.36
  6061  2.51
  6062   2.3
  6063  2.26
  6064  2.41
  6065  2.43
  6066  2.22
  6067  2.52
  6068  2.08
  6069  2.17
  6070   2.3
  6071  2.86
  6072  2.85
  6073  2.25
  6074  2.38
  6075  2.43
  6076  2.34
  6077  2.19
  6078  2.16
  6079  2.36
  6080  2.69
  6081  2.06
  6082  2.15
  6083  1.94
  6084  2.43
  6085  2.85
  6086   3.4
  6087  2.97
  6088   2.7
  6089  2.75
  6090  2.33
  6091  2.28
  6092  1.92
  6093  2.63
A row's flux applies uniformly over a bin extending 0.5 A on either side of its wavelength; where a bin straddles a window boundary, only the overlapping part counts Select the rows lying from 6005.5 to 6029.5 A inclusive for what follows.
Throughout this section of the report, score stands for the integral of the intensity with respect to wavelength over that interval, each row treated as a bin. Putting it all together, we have 58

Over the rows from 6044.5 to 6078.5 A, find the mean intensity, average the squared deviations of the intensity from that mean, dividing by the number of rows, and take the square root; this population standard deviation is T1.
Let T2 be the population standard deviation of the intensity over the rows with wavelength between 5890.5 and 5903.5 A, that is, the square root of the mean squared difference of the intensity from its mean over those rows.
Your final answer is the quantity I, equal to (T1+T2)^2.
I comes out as 0.181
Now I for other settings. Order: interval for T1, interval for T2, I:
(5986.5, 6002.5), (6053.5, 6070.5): 0.307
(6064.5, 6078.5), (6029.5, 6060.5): 0.336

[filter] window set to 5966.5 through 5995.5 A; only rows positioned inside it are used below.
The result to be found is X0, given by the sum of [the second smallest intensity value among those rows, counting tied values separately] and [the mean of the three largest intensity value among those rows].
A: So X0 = 4.82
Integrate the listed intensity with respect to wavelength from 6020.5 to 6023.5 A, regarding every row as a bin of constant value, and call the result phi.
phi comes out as 6.7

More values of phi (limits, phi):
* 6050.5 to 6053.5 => 6.0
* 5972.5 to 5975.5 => 6.3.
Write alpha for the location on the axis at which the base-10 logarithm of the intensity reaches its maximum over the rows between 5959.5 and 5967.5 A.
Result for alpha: 5964 A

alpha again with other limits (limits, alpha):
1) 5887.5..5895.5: 5893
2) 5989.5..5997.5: 5992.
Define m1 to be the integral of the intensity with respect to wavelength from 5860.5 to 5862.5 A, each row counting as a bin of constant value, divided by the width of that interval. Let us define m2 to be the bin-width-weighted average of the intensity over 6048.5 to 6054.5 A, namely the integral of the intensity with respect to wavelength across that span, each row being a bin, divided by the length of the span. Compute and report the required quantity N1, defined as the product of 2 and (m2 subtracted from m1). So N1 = 0.35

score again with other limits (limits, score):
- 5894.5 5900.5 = 14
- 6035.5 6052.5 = 40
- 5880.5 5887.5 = 16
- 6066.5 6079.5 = 31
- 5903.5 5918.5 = 37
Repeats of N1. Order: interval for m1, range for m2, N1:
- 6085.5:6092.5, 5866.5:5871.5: 0.41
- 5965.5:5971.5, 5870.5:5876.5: -0.78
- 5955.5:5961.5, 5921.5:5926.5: 0.11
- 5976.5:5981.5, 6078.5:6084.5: 0.09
